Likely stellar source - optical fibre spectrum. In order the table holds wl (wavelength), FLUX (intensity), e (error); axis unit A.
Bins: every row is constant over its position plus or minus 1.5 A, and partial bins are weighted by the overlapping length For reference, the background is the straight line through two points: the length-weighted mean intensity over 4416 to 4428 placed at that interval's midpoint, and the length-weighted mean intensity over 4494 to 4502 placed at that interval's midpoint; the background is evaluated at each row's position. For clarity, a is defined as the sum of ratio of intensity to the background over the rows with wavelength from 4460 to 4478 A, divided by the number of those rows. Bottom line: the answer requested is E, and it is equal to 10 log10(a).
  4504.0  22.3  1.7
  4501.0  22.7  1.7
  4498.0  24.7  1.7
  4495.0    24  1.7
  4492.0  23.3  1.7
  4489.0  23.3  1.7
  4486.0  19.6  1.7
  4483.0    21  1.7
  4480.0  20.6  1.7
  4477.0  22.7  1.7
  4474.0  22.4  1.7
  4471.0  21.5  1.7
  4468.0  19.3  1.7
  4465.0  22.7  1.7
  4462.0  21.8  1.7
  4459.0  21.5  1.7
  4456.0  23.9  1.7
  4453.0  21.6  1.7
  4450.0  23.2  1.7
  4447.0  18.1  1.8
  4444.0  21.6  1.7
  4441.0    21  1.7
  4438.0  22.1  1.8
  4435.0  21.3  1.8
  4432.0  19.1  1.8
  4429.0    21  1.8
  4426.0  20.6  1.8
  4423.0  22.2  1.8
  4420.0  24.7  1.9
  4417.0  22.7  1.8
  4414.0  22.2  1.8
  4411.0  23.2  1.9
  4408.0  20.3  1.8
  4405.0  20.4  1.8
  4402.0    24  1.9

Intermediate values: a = 0.931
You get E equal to -0.310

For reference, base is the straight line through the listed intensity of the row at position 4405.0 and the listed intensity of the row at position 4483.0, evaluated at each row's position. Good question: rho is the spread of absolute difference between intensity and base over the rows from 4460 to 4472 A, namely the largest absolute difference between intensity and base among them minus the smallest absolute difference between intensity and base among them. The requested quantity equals 1.2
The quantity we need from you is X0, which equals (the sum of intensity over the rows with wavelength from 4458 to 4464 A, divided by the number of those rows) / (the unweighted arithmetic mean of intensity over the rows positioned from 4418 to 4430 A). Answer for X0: 0.979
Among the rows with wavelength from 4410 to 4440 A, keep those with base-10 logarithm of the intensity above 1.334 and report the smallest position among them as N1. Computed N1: 4411.0 A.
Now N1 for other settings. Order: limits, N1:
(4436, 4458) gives 4438.0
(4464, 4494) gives 4465.0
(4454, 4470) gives 4456.0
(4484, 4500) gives 4489.0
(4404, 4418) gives 4411.0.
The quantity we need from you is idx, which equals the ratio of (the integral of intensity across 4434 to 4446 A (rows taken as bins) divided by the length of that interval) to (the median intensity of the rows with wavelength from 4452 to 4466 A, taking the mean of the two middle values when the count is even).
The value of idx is 0.98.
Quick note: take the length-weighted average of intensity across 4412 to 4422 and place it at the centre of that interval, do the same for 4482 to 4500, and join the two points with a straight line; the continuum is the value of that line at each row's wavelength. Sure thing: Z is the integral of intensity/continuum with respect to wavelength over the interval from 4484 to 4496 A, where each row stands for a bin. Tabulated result 12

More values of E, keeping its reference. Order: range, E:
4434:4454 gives -0.316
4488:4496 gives -0.039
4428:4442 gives -0.362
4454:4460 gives -0.080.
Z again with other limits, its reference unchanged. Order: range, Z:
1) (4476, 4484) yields 8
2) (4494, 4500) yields 6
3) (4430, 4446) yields 15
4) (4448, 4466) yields 18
